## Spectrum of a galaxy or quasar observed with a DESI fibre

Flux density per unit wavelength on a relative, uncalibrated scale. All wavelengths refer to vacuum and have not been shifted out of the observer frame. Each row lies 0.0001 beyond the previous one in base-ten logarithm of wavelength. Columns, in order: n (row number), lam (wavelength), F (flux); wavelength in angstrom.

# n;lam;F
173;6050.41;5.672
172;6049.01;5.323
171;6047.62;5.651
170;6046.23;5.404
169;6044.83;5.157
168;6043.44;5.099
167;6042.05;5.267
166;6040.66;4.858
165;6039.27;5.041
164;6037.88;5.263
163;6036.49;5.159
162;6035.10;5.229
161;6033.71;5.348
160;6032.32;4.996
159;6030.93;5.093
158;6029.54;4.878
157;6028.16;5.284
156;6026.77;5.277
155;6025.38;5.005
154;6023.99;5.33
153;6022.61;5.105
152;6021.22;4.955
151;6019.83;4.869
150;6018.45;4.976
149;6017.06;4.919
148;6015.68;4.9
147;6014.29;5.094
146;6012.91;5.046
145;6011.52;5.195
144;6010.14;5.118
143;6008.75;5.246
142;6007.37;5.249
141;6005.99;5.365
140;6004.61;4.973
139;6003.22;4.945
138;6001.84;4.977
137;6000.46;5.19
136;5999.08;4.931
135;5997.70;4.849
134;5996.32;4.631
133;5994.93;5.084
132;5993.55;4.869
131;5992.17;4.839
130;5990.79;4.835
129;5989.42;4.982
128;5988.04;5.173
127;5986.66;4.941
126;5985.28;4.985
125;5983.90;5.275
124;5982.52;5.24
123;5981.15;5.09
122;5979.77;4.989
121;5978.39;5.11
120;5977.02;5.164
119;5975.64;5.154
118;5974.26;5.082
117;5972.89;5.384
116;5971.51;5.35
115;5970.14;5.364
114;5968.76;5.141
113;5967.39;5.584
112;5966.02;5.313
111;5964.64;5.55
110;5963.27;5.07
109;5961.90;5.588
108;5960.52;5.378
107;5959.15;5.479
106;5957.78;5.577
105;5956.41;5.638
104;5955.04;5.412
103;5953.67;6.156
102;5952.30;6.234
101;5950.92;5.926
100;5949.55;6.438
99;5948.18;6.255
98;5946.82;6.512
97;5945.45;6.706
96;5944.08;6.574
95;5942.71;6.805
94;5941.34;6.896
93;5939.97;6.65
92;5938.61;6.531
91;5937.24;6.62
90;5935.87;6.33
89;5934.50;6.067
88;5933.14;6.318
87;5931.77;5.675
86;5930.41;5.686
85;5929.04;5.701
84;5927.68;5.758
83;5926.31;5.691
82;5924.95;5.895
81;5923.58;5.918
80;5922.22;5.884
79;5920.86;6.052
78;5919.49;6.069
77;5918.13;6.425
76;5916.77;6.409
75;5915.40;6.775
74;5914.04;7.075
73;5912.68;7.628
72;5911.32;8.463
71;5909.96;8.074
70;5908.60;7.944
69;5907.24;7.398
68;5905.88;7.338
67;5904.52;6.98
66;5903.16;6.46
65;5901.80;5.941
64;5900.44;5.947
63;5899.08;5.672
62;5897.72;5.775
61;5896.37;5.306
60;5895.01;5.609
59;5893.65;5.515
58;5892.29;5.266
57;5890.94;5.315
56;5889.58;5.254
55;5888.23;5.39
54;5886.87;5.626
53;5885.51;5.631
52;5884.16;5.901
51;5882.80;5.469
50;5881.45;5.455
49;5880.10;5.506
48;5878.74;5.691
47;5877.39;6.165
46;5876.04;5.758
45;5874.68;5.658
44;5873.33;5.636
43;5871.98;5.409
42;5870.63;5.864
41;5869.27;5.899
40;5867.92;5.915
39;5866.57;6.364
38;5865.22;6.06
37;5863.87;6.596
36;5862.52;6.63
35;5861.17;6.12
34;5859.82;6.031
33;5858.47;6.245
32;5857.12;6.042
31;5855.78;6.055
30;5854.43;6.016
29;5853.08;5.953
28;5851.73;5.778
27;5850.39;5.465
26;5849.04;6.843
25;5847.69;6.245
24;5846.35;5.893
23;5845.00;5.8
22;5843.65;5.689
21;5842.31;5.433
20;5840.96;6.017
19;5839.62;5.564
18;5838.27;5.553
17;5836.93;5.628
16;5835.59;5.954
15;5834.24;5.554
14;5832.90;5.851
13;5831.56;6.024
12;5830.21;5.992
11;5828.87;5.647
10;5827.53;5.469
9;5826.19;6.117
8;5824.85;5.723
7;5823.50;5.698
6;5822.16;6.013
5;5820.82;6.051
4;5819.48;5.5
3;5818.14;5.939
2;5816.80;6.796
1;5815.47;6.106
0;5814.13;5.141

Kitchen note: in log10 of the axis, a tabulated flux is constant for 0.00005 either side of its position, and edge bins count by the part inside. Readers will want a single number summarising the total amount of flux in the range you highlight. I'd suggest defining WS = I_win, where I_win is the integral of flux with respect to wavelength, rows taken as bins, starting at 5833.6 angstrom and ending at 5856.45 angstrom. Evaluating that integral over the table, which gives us 134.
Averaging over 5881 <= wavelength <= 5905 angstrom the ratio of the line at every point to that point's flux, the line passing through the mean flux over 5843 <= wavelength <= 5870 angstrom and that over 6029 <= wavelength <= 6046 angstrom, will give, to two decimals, 1.04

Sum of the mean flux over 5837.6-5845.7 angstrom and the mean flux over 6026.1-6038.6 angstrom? 10.8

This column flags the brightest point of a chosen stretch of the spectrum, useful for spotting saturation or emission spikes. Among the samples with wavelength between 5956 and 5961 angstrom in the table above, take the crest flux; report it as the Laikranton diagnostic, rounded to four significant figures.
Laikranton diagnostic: 5.638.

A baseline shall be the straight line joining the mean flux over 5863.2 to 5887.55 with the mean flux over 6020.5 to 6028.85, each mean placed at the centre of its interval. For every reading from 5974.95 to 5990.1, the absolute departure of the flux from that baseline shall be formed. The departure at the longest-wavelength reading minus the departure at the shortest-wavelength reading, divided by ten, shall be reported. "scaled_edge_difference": 0.011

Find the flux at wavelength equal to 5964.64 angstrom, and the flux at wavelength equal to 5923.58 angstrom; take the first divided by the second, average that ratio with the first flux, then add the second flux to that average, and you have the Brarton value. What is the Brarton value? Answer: 9.2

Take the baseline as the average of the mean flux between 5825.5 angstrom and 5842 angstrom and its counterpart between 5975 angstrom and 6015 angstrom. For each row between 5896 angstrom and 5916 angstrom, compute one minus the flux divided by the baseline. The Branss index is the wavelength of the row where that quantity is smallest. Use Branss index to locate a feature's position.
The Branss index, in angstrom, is 5911.32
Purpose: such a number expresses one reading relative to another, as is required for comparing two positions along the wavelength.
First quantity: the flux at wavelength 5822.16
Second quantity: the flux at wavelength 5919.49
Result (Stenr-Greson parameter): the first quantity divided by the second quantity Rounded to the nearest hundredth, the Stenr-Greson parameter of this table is 0.99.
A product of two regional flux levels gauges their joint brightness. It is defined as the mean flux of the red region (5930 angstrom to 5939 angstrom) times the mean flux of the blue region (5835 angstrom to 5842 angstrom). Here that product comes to 35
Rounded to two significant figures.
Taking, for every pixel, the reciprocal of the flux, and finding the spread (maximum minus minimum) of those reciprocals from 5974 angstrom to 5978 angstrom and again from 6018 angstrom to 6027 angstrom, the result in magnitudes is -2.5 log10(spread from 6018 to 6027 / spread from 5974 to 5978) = -1.9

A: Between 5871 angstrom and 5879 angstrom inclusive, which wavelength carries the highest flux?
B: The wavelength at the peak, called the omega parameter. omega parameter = 5877.39 angstrom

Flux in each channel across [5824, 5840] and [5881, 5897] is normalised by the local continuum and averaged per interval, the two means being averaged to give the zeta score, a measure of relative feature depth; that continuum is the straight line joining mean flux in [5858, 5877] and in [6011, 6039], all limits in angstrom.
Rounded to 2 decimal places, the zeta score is 0.93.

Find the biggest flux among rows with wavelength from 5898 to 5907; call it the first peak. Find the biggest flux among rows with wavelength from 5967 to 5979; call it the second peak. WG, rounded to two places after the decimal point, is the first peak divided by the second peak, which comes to 1.31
